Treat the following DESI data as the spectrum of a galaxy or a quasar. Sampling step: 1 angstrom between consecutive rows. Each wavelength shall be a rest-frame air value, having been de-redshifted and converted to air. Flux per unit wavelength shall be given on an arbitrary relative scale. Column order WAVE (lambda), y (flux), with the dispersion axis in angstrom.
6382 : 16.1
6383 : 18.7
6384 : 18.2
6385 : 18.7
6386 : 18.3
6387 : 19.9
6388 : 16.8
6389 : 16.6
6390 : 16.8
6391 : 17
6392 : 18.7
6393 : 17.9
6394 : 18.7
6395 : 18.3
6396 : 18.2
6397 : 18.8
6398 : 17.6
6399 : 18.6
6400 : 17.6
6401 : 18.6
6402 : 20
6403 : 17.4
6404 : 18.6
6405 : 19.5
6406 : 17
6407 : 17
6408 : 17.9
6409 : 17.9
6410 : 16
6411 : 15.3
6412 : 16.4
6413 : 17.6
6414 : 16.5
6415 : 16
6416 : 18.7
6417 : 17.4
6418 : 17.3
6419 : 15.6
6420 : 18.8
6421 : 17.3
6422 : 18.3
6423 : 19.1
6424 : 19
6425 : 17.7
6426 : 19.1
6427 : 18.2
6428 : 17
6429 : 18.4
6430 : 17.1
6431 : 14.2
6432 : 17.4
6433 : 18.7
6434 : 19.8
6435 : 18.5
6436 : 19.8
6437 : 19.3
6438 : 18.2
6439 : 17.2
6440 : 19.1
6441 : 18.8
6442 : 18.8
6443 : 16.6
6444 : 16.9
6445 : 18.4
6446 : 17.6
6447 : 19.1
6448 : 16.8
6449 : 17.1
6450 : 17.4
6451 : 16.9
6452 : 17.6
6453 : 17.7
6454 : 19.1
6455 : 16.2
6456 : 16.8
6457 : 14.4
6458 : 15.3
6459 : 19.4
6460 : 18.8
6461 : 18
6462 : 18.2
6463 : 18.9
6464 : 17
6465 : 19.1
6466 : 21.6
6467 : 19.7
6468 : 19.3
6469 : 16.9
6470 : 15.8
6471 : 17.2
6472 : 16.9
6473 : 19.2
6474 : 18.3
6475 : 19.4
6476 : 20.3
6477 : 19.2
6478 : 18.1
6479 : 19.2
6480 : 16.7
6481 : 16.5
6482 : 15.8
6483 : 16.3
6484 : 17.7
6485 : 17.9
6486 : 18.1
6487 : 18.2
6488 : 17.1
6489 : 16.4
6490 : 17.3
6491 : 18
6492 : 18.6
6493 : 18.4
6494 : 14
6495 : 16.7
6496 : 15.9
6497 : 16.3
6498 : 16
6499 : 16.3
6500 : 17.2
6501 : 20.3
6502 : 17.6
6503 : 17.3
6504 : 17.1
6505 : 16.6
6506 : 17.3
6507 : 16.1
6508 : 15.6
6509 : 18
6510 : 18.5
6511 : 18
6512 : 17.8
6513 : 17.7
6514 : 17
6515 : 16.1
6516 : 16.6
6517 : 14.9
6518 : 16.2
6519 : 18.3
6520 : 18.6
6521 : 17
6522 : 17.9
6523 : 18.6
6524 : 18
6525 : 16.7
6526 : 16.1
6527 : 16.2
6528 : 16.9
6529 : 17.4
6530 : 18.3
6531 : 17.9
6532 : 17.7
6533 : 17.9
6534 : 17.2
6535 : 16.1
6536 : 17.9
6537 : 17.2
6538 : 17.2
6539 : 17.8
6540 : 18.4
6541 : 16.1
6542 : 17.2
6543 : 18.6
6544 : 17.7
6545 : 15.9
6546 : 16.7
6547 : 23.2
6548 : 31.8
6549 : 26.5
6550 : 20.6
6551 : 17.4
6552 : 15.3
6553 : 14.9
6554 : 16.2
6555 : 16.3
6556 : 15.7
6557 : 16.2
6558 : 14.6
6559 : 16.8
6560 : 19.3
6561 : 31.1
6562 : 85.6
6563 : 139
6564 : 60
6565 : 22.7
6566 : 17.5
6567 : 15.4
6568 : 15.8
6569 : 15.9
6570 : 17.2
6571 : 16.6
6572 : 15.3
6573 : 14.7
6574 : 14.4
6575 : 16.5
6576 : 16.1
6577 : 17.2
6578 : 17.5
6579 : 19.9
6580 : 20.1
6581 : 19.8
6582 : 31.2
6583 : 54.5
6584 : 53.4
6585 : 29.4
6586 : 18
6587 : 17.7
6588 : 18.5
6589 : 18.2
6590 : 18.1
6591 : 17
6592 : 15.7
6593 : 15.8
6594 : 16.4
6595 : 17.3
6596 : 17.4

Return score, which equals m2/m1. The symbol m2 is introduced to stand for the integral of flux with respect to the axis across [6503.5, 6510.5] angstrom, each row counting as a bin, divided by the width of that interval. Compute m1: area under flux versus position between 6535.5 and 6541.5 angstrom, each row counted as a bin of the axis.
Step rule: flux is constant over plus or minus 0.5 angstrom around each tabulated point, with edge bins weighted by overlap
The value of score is 0.163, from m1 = 105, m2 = 17.0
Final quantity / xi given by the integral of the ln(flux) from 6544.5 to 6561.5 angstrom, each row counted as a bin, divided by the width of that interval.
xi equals 2.93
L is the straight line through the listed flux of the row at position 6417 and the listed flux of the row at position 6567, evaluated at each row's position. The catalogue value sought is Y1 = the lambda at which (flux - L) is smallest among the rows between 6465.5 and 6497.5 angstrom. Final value 6494 angstrom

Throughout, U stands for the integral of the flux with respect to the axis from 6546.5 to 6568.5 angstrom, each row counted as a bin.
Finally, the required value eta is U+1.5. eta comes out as 653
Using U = 652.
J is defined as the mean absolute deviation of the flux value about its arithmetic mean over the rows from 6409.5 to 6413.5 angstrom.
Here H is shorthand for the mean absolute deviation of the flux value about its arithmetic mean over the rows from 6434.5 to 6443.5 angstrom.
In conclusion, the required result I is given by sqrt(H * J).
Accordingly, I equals 0.7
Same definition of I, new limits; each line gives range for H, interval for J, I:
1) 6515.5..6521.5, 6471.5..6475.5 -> 0.9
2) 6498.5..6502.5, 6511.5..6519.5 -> 1.0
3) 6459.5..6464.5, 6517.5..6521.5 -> 0.7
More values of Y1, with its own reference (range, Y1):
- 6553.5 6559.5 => 6558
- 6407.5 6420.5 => 6411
